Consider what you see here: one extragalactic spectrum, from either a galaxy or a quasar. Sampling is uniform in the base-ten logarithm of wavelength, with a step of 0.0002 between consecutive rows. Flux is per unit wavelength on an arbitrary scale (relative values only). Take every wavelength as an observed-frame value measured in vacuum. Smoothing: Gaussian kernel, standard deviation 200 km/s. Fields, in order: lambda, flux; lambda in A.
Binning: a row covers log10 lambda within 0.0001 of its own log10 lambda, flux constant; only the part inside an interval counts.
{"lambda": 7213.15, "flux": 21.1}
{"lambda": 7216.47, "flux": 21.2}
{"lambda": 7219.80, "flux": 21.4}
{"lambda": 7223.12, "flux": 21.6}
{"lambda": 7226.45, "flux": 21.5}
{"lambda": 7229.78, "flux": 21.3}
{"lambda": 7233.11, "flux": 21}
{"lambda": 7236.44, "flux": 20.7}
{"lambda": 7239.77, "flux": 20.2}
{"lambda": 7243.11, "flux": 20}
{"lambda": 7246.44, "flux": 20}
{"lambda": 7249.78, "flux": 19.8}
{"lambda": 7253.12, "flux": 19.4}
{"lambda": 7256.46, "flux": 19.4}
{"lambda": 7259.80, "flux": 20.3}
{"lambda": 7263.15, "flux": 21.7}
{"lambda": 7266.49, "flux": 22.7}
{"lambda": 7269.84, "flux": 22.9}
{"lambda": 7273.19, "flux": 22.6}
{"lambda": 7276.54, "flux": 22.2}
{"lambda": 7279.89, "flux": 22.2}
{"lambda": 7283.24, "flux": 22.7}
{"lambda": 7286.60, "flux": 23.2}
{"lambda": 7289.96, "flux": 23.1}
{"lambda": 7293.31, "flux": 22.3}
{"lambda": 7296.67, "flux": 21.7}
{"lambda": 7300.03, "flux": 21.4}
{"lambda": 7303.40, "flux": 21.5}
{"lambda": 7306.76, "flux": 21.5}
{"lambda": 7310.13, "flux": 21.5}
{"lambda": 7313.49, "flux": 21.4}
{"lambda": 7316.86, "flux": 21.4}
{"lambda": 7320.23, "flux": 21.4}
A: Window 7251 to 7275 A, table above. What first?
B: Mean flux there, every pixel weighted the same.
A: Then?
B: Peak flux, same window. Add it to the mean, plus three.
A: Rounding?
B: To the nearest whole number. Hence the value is 47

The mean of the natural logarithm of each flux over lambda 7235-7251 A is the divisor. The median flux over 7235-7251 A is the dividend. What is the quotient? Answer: 6.66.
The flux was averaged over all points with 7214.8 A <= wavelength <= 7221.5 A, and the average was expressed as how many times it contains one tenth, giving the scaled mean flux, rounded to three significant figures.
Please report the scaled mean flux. 213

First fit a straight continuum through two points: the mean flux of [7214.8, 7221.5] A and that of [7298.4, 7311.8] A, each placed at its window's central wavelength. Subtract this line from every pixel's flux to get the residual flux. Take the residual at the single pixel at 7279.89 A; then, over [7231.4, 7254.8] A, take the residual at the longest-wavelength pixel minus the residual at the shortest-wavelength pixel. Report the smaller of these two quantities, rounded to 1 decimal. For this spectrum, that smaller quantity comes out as -1.6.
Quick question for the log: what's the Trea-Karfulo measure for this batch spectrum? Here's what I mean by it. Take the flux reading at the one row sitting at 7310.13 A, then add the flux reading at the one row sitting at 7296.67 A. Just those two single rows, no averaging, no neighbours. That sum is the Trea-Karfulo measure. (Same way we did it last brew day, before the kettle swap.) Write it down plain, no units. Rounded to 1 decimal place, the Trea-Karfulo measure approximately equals 43.2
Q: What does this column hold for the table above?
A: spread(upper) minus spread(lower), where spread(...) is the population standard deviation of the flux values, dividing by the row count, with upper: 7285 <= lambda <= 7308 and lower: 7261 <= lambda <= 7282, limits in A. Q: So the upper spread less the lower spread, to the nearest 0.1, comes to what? 0.3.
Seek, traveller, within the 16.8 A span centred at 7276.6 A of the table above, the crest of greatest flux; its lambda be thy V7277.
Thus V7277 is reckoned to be 7269.84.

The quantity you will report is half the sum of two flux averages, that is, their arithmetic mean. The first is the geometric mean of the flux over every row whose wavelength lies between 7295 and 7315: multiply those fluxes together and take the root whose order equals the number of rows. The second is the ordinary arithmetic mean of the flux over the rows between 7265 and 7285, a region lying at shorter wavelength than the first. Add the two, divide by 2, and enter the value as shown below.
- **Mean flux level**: 22.0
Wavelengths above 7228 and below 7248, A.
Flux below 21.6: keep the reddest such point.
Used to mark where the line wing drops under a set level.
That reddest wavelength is 7246.44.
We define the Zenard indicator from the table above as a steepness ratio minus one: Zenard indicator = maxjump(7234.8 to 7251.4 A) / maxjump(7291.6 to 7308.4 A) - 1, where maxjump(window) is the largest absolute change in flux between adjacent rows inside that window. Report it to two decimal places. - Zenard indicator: -0.17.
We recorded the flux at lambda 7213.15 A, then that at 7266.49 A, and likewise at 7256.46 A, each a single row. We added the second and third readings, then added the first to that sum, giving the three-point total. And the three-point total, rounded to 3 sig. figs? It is 63.2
